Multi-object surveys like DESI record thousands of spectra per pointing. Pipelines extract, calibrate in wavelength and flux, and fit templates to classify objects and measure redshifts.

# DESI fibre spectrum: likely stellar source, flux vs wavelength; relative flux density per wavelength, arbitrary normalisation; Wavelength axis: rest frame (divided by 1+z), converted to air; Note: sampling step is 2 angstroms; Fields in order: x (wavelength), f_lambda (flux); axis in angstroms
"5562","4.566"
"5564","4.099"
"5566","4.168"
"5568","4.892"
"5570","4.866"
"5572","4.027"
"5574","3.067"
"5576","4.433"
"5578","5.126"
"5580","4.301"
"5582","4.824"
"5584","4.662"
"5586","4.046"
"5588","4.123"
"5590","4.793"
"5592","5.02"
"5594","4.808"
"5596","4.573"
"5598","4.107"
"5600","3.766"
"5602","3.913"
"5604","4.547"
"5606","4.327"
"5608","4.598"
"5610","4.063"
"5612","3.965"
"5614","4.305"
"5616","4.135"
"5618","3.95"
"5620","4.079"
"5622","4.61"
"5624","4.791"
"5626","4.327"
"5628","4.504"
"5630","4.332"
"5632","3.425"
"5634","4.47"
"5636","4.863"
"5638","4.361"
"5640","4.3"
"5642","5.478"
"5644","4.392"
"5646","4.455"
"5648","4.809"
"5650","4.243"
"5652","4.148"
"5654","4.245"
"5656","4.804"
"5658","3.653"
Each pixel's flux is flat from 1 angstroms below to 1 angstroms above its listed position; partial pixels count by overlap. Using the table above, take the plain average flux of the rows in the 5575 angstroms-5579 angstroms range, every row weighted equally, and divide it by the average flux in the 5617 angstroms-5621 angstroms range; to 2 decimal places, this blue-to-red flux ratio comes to 1.19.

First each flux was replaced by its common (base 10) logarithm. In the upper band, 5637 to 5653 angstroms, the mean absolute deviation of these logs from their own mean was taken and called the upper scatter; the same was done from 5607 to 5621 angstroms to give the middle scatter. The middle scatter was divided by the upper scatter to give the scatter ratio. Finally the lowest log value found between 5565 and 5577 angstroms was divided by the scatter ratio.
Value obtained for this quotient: 0.80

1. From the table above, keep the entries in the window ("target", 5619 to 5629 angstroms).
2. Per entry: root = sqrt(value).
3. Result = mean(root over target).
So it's 2.11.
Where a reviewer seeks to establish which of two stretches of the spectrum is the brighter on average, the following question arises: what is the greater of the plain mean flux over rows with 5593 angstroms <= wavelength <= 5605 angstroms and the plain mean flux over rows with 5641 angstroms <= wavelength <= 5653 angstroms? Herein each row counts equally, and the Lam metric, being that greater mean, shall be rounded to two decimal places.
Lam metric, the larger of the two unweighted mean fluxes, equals 4.59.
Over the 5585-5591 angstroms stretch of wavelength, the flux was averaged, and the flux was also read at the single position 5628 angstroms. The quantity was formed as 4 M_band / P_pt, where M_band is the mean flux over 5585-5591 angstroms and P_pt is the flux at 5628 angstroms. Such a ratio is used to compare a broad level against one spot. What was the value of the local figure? 3.84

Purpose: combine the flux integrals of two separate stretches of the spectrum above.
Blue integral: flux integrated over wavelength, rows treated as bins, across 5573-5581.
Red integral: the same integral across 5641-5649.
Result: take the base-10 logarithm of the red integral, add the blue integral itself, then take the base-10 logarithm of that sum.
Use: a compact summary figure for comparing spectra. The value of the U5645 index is 1.55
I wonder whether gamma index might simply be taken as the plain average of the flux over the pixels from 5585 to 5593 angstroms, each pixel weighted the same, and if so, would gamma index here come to 4.5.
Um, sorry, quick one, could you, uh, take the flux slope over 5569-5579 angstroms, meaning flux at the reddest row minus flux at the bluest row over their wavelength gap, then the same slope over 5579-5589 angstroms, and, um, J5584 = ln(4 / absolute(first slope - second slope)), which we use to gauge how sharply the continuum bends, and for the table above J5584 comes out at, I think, 4.3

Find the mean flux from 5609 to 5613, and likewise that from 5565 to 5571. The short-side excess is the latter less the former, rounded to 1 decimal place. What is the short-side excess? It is 0.6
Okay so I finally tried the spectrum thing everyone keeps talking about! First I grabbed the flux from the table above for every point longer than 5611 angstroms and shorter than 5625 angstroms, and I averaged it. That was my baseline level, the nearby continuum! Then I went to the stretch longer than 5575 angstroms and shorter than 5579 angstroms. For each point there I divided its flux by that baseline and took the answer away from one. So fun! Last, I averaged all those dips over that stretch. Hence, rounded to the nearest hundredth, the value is -0.12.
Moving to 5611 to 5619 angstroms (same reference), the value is 0.04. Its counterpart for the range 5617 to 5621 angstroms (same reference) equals 0.06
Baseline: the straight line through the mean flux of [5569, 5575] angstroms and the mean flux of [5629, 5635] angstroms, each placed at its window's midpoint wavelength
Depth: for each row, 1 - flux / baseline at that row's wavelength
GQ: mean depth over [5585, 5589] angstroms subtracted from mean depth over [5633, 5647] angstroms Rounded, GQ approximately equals -0.11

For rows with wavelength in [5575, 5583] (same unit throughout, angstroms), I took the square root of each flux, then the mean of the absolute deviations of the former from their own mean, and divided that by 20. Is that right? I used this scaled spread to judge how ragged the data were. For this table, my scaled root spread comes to 0.0035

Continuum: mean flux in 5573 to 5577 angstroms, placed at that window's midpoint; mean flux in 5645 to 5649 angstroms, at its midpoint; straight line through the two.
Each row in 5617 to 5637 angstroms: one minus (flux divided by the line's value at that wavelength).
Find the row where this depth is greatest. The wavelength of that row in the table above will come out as 5632 angstroms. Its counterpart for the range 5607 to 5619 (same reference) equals 5618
